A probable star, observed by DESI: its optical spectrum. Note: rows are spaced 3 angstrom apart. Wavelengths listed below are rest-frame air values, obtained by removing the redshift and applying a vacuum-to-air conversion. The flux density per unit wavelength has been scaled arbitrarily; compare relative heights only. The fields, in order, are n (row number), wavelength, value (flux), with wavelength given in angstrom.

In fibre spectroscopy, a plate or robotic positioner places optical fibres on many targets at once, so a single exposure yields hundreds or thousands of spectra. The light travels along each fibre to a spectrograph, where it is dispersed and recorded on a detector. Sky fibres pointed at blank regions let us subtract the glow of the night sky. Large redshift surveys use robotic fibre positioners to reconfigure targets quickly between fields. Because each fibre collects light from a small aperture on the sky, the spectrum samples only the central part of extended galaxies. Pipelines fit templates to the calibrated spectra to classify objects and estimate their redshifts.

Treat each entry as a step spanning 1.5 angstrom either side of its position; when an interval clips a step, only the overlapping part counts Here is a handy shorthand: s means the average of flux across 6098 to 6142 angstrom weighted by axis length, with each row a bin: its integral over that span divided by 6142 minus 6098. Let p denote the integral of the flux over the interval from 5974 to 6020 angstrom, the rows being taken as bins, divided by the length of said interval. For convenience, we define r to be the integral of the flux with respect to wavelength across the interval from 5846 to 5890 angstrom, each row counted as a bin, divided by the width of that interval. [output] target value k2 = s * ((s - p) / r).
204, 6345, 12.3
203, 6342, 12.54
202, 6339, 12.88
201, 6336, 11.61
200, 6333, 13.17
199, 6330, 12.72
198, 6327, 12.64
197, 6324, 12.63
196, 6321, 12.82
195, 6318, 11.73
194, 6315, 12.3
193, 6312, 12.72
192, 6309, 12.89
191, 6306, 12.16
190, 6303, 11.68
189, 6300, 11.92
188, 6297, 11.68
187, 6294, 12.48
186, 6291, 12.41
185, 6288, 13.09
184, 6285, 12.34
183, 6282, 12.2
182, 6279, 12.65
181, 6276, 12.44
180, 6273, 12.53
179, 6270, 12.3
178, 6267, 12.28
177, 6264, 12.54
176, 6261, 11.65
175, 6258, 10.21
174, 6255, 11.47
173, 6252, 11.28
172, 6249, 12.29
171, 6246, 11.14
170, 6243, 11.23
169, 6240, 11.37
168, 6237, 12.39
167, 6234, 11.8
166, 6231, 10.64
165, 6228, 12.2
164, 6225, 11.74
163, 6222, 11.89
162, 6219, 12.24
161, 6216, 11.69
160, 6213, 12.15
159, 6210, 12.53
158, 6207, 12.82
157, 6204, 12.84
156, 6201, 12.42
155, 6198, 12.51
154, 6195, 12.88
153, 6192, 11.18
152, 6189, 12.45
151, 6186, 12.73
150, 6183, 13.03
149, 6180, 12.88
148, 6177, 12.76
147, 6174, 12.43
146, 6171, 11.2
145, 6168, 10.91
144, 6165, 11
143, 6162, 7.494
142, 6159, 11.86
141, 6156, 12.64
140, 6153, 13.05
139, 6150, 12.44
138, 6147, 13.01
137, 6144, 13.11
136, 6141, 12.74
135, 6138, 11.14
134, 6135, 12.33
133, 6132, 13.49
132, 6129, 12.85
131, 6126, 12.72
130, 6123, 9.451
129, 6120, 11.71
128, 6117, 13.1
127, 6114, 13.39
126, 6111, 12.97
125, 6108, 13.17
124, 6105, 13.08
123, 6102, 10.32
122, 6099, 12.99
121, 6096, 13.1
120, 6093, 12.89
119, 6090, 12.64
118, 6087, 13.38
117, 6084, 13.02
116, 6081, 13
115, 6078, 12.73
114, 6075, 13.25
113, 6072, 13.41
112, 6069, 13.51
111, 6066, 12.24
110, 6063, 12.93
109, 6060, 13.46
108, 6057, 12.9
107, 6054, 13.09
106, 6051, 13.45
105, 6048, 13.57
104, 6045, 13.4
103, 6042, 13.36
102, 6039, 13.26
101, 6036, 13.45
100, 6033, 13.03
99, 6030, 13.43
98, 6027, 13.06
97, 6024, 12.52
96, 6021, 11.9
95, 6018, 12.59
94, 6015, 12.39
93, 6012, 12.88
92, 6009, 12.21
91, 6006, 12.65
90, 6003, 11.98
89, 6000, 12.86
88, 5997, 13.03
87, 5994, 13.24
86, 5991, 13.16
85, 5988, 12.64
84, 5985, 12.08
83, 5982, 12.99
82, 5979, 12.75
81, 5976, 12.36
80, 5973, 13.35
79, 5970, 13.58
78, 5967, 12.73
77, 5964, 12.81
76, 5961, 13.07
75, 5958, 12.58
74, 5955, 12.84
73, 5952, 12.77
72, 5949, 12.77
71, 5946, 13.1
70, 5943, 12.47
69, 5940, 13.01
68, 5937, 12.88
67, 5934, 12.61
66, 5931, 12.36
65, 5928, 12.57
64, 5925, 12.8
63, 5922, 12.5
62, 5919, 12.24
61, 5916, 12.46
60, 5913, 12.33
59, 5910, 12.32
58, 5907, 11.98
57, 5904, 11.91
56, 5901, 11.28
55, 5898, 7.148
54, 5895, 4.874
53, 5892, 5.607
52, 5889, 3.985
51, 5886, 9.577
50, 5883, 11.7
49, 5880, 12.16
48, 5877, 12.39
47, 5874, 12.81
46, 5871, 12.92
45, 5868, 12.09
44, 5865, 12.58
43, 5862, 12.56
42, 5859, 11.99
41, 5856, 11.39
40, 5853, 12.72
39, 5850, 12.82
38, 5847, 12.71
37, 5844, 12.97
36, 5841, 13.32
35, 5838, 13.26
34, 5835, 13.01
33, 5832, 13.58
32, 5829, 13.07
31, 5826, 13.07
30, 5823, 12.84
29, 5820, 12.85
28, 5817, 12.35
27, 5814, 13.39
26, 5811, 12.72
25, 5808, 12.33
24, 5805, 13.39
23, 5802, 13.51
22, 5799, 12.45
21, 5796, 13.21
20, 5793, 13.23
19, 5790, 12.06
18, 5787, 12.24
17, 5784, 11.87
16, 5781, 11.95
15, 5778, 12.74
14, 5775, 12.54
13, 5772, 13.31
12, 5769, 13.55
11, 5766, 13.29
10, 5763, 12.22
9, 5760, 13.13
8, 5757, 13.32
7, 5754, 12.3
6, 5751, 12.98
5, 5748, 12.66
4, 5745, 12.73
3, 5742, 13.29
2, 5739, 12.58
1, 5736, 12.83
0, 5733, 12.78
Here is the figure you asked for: -0.3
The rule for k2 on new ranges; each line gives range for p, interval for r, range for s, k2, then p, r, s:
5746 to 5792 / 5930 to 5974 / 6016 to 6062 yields 0.4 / 12.68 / 12.86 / 13.1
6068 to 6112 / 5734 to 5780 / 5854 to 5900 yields -2.1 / 12.89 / 12.89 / 10.3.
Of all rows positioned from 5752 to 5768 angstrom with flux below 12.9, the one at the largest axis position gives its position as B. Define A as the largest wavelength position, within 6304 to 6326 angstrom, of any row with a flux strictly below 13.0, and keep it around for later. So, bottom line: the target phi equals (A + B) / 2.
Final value 6043.5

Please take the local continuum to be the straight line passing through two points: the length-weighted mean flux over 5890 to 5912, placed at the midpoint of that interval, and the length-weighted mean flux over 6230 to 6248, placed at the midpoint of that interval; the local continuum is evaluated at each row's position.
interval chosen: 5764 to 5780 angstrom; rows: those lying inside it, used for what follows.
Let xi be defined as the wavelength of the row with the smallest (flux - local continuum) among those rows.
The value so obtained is 5775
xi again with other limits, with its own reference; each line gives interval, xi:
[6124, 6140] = 6138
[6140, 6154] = 6150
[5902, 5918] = 5904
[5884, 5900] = 5889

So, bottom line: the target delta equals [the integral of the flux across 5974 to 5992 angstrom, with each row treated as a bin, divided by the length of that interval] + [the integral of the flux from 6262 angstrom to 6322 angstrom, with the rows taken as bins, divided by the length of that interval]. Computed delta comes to 25.02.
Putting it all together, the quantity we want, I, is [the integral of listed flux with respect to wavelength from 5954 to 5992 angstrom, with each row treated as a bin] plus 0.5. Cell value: 488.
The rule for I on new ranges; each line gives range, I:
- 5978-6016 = 483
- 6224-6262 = 437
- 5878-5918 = 395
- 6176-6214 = 478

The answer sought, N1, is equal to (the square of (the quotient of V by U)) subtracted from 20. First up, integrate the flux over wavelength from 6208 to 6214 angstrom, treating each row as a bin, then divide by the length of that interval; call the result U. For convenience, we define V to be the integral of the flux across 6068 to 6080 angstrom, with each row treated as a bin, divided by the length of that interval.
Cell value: 18.9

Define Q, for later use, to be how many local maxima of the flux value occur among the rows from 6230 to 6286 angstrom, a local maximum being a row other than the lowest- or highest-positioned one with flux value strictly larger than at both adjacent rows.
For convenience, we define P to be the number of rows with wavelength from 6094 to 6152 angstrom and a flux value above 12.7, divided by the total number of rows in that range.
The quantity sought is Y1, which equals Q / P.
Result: 9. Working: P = 0.68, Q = 6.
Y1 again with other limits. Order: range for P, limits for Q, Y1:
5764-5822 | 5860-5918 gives 5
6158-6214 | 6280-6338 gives 16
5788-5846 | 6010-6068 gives 6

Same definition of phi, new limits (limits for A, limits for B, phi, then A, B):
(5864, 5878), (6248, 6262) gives 6069.0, 5877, 6261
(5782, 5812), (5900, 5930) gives 5869.5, 5811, 5928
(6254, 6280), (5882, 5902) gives 6090.0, 6279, 5901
